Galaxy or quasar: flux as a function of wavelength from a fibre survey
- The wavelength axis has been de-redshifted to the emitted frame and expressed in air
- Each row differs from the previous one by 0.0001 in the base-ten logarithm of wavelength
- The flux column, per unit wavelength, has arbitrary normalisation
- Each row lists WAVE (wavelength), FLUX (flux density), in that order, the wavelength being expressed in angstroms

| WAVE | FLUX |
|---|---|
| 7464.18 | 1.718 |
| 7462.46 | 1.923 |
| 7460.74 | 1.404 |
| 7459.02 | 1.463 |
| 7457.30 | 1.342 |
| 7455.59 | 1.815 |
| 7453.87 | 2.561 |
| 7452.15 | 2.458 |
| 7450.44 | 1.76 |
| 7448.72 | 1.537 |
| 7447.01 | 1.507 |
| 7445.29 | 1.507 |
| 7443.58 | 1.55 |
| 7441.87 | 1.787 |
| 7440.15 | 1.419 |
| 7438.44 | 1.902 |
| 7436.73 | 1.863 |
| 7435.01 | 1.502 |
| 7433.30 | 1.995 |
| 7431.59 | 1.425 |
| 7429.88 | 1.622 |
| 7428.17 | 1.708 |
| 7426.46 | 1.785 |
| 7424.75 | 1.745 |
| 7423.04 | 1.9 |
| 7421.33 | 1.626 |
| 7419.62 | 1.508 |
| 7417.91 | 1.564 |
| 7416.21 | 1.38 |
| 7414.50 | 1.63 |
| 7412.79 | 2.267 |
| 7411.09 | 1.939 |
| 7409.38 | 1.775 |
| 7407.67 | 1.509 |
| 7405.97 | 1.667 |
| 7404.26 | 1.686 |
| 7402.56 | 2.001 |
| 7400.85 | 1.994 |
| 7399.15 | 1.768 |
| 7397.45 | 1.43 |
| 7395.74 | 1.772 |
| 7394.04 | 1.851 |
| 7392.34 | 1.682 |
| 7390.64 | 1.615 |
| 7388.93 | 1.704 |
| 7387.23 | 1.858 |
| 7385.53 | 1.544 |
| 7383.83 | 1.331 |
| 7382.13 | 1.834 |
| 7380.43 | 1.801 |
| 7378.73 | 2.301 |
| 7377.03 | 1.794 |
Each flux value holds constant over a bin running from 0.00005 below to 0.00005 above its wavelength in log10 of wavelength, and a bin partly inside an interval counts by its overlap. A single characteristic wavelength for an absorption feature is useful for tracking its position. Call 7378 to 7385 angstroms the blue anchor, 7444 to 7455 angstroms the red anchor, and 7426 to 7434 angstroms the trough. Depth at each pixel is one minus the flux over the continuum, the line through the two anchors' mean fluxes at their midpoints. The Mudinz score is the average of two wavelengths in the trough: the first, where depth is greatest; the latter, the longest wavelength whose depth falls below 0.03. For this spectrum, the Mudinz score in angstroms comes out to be 7432.4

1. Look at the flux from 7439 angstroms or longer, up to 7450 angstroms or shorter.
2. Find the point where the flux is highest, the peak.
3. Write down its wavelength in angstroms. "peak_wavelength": 7441.87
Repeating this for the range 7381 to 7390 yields 7387.23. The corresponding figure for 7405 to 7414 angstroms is 7412.79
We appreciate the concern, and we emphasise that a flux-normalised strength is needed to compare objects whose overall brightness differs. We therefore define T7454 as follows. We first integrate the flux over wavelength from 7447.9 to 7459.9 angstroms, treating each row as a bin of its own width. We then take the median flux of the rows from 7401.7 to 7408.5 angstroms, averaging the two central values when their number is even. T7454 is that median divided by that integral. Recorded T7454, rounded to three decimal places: 0.076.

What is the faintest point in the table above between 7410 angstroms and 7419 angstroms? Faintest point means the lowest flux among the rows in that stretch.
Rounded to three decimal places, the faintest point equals 1.380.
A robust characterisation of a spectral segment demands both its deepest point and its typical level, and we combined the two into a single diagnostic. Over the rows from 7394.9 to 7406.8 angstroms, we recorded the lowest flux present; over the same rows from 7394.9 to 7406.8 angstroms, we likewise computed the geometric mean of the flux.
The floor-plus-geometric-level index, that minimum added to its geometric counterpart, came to 3.18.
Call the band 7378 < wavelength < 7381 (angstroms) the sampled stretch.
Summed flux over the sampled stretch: 4.1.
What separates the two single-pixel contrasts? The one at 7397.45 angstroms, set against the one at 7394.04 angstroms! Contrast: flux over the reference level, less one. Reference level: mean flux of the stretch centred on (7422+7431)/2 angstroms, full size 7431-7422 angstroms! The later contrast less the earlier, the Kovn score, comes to -0.2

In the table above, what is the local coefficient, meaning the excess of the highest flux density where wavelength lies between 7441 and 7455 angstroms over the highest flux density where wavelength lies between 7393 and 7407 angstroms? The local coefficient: 0.56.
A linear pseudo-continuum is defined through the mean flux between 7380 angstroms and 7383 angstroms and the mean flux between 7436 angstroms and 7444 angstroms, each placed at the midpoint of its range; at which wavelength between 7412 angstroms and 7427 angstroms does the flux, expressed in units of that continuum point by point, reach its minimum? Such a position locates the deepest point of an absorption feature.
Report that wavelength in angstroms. 7416.21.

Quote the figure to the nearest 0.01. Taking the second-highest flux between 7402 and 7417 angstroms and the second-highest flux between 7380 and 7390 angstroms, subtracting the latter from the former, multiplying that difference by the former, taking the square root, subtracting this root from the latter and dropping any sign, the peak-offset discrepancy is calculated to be 1.26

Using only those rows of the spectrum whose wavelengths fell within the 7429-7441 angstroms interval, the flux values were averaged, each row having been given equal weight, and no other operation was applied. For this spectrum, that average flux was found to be 1.68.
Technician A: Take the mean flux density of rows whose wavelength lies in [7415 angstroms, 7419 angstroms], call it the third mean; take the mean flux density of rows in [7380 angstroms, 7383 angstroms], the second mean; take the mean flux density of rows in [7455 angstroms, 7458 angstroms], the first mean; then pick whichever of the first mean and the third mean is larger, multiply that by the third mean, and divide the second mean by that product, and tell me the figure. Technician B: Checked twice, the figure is 0.78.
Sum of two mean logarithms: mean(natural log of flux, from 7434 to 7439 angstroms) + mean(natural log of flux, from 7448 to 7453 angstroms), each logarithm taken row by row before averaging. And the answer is 1.19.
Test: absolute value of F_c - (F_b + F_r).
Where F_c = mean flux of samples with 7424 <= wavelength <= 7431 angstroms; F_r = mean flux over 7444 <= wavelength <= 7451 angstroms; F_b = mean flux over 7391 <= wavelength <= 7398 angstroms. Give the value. 1.55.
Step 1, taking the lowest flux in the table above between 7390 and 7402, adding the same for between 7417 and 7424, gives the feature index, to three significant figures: 2.94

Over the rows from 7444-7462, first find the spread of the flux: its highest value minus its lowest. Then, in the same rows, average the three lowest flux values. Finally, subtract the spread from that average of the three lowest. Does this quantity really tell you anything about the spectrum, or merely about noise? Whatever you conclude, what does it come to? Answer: 0.18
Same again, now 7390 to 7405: 1.00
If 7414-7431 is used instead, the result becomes 0.96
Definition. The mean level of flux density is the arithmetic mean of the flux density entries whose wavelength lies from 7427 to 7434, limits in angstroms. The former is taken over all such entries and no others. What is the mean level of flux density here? 1.69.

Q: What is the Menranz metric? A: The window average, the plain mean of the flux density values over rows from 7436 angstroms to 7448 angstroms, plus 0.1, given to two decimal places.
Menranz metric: 1.75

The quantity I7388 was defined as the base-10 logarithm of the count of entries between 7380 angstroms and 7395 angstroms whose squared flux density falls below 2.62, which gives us 0.48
